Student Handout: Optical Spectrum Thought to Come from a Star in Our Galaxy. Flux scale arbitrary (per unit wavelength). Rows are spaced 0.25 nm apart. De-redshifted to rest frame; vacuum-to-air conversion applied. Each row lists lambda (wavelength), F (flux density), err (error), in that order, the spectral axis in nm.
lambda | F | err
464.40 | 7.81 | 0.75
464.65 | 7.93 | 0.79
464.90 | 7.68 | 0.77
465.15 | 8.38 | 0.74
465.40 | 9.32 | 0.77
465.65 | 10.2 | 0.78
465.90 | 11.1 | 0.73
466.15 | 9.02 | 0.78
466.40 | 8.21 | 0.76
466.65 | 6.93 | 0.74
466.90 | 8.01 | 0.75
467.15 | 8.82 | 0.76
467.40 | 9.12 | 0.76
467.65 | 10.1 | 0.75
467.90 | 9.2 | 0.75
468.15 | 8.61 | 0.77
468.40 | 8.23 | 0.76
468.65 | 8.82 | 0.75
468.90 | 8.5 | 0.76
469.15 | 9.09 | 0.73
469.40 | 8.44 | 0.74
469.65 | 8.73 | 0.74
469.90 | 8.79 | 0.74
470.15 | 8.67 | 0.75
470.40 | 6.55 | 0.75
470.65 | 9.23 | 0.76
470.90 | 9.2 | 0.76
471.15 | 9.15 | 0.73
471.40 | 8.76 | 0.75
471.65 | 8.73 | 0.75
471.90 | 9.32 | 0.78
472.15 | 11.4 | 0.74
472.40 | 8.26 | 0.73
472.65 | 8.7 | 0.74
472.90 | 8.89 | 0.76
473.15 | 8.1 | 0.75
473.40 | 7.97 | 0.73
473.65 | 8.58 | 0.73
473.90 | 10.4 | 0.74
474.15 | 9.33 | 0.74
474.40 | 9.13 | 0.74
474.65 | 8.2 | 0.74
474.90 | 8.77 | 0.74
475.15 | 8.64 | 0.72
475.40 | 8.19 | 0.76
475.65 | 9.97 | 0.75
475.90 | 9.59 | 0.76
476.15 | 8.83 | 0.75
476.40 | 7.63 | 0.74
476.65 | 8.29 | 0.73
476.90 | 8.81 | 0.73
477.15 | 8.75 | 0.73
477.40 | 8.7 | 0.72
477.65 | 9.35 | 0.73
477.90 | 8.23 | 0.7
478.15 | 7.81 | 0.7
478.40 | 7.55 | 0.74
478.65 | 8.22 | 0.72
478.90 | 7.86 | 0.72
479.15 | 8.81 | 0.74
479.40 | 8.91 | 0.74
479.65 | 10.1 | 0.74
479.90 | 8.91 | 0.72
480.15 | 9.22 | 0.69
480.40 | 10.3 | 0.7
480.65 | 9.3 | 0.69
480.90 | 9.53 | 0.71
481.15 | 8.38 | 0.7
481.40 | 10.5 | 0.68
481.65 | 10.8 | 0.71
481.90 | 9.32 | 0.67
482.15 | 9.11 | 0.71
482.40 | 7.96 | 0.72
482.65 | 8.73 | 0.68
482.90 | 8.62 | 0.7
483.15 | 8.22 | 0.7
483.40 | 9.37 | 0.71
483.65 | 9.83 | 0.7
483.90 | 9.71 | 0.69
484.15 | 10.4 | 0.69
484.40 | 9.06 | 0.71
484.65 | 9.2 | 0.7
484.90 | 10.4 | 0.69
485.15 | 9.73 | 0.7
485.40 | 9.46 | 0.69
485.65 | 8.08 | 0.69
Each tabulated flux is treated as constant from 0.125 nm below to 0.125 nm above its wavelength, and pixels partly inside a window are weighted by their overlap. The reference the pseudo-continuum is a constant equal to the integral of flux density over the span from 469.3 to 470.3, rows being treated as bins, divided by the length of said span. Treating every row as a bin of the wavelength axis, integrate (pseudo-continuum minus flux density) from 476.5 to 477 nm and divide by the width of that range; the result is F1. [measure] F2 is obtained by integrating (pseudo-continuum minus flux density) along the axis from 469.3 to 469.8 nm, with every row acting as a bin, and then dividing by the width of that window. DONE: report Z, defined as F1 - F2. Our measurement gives 0.11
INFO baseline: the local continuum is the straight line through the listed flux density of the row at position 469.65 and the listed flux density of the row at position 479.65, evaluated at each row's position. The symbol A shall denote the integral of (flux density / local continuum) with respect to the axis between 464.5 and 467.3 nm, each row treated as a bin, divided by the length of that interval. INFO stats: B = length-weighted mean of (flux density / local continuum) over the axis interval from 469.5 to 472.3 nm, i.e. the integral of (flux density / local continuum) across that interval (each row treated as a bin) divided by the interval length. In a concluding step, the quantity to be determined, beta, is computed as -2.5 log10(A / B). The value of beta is -0.06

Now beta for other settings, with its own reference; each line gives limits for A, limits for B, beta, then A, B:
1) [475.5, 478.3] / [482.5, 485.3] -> -0.02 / 0.90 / 0.88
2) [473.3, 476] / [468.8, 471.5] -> 0.03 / 0.95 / 0.98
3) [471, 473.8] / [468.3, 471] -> 0.00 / 0.98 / 0.98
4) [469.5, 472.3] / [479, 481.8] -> -0.08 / 1.00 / 0.93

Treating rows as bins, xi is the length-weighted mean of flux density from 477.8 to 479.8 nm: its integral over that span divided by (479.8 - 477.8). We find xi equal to 8.44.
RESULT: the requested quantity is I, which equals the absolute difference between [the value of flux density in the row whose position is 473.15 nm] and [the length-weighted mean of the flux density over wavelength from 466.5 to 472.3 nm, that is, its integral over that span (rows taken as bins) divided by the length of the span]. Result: 0.7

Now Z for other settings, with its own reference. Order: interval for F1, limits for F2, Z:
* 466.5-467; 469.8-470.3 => 1.14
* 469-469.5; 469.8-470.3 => -0.15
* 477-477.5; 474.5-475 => -0.23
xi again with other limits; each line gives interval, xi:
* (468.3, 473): 8.82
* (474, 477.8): 8.82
